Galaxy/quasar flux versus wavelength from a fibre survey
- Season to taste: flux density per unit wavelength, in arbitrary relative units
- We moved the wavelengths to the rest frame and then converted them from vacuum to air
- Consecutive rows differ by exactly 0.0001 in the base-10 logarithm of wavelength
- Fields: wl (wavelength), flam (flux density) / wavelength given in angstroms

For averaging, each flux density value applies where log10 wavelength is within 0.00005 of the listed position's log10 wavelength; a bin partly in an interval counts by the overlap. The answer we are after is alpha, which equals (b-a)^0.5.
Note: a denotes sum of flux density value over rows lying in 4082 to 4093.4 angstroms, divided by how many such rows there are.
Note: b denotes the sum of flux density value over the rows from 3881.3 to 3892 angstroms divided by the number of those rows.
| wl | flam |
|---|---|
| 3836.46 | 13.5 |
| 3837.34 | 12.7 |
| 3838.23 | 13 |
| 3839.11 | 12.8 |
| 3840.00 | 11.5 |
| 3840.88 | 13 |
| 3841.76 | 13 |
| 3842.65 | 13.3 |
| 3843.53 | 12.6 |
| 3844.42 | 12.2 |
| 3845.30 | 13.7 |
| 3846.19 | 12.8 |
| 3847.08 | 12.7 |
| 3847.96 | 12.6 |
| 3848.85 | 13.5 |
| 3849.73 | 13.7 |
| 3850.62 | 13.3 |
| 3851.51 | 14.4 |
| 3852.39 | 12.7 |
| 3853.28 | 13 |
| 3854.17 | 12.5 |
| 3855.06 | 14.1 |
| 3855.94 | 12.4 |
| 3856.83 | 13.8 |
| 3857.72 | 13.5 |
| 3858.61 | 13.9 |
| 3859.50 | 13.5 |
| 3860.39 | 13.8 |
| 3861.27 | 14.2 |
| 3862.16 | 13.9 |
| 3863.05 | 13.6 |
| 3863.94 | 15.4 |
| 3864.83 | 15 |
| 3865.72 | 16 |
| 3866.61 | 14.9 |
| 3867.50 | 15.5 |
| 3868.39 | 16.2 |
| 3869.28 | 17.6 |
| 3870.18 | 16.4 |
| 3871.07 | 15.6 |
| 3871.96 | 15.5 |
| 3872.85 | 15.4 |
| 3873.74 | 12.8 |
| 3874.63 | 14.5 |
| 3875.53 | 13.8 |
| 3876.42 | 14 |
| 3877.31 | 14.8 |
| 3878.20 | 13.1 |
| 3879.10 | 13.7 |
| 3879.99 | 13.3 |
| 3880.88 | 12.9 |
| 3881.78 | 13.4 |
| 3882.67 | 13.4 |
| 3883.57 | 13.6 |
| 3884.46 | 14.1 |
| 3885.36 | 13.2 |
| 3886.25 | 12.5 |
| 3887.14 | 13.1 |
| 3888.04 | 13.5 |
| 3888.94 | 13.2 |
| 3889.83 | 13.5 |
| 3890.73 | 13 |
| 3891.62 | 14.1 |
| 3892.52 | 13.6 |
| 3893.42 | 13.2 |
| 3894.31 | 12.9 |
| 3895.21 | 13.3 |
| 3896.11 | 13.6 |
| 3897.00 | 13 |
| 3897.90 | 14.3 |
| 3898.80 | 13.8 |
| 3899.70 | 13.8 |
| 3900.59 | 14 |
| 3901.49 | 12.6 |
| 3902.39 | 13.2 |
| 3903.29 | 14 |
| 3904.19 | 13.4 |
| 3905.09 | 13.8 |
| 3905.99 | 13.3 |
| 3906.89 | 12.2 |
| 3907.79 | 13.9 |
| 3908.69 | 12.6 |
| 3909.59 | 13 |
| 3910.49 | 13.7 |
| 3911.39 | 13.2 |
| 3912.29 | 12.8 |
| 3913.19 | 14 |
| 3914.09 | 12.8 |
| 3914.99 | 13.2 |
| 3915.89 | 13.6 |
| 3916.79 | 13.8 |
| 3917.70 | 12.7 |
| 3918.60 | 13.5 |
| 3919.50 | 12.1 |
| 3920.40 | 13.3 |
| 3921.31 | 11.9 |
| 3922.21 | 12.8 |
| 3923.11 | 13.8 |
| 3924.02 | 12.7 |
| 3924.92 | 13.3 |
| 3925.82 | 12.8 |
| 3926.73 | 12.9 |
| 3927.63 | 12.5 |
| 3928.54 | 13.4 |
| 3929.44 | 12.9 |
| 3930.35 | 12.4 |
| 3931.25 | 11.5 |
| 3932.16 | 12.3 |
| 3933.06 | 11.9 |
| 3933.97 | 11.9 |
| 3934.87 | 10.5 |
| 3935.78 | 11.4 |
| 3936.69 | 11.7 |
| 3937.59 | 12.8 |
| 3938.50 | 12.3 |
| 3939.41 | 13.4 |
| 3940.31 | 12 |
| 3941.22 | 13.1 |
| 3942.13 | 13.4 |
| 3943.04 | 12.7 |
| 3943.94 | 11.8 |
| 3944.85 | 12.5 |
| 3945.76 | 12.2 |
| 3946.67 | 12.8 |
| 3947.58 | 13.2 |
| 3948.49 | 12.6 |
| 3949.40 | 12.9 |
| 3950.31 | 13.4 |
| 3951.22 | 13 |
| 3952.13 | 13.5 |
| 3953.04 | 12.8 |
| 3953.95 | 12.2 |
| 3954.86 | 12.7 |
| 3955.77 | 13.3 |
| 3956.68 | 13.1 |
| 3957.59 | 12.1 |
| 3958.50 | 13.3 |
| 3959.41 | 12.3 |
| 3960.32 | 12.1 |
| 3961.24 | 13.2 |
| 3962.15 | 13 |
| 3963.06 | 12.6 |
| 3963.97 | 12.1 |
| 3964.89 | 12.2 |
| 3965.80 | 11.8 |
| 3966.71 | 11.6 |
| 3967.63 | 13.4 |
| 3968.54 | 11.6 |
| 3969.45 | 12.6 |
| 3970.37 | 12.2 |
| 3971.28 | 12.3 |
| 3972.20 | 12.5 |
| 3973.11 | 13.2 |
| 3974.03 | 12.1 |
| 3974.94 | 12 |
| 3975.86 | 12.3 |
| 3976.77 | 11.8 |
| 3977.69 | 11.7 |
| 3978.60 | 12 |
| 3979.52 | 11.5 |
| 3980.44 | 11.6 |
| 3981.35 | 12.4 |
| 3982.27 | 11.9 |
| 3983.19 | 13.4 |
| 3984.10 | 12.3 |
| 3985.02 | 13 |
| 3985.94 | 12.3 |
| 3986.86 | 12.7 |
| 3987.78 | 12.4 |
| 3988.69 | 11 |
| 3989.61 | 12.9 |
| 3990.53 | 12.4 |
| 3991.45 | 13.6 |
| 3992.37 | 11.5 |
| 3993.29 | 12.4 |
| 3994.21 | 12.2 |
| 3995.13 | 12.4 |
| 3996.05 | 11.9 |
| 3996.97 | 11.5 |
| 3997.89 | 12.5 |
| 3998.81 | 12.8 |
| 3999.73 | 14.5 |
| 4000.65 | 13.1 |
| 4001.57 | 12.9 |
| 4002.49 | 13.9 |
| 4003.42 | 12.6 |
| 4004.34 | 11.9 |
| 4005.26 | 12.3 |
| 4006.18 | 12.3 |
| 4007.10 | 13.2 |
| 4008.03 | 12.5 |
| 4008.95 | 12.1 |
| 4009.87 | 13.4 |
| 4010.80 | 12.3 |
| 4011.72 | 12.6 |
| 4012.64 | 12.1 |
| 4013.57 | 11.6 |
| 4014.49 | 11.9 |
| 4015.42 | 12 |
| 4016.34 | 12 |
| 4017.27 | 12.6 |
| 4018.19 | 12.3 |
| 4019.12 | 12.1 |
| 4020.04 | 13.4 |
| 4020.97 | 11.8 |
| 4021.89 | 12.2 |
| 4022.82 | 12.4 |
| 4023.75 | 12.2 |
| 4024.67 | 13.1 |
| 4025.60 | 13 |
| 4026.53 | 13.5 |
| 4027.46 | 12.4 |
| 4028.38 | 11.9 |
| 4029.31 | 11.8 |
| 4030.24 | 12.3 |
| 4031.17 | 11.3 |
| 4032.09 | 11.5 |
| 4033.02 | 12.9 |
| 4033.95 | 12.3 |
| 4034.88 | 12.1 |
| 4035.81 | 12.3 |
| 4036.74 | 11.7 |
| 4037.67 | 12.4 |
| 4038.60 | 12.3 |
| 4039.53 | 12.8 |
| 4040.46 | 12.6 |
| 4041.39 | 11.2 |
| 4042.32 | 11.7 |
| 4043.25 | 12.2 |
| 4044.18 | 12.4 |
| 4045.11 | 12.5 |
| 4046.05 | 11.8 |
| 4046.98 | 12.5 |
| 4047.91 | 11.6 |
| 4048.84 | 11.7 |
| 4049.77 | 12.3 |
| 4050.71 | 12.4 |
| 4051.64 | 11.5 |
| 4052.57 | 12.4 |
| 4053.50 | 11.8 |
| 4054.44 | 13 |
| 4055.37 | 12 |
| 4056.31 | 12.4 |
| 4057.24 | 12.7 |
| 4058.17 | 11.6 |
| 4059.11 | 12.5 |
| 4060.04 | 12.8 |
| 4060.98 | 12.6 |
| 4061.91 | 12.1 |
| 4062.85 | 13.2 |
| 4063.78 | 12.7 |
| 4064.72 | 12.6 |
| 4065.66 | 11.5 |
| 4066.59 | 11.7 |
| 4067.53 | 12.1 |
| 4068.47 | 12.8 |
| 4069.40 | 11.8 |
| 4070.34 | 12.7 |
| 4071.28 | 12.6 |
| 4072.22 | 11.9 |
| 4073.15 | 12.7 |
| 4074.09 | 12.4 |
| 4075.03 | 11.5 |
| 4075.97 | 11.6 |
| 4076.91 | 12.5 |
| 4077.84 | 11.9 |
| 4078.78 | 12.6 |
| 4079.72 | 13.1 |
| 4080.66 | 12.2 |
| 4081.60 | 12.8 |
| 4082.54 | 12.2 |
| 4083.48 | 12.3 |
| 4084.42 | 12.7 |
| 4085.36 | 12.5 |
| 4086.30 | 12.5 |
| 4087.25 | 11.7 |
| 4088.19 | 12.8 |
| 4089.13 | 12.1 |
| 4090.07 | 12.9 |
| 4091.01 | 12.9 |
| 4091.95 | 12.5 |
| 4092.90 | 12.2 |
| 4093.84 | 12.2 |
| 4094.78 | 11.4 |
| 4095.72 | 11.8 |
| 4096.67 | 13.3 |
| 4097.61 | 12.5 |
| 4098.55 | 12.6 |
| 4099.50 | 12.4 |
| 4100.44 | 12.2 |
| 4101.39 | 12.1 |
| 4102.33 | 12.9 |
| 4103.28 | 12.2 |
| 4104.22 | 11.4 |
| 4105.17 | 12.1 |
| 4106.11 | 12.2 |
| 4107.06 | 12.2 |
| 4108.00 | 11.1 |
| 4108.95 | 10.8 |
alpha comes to 1.0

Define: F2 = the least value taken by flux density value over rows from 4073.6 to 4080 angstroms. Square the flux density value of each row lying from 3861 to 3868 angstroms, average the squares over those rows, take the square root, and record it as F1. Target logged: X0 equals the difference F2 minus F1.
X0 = -3.33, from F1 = 14.8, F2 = 11.5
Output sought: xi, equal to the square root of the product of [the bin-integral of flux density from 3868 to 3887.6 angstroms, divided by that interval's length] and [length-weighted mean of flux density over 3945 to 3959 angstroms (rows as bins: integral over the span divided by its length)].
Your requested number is 13.5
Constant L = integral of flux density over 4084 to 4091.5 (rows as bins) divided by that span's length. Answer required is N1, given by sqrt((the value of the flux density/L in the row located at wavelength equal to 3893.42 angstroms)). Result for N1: 1.03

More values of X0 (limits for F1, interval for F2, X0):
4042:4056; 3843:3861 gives 0.07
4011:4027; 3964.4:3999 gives -1.41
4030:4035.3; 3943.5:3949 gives -0.28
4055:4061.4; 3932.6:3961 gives -1.88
